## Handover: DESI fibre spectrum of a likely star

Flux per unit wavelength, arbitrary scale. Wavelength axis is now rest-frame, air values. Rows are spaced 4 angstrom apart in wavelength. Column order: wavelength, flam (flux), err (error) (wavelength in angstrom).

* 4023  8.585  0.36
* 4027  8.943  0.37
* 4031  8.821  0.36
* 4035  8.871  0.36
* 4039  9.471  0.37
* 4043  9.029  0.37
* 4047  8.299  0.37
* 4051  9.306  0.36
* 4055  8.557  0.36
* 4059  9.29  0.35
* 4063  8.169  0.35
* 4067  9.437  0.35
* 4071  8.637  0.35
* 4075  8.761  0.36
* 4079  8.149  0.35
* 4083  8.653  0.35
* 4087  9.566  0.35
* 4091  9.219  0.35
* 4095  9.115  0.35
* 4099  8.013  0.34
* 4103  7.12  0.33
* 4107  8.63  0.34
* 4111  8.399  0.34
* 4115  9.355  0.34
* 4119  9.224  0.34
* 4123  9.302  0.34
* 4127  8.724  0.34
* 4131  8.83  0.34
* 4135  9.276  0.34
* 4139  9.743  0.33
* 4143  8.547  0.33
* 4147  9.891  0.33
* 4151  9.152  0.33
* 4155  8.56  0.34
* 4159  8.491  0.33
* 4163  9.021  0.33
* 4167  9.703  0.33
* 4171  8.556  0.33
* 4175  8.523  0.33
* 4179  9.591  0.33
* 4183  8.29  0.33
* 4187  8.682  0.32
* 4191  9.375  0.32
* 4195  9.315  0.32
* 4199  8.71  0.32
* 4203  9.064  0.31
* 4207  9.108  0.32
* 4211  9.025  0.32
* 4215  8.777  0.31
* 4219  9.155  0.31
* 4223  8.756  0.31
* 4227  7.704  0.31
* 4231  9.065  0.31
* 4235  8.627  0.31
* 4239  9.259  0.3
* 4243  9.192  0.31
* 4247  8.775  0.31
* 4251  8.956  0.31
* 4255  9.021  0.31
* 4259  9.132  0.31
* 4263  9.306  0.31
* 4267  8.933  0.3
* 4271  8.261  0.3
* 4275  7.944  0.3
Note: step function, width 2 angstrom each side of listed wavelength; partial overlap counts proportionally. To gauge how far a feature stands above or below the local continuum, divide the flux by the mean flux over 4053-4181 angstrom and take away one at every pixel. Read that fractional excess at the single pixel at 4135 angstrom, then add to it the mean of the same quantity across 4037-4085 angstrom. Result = 0.04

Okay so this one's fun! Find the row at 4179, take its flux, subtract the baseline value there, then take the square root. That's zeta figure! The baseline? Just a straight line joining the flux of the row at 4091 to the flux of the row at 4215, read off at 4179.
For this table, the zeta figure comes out 0.83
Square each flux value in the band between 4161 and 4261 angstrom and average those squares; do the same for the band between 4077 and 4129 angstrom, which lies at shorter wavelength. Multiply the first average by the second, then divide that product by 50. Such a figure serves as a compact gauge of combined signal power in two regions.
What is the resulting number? 123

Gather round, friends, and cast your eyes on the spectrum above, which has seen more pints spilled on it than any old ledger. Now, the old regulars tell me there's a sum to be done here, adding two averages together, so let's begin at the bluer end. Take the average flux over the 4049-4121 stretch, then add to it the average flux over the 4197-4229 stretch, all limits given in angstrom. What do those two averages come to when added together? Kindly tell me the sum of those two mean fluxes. 17.5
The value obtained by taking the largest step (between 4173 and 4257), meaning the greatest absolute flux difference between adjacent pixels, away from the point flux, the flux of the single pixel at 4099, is 6.7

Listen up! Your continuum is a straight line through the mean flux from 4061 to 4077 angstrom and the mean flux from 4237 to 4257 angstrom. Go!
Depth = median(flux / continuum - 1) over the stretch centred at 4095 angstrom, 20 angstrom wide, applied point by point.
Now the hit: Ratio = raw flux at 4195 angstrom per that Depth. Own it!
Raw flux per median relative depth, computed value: 255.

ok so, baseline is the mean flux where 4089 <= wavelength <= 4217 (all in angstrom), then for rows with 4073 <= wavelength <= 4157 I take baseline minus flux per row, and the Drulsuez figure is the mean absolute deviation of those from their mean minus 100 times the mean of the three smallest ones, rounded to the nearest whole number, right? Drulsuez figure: 82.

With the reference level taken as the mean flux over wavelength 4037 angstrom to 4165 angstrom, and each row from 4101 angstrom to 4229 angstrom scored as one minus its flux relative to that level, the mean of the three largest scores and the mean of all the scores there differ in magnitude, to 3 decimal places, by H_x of 0.134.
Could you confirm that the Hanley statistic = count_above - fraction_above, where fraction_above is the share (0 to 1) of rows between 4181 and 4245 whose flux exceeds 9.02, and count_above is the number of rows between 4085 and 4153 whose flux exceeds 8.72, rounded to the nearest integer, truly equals 11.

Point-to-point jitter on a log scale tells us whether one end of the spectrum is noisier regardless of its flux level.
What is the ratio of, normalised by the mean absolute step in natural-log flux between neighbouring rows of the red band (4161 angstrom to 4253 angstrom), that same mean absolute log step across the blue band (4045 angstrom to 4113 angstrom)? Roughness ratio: 1.47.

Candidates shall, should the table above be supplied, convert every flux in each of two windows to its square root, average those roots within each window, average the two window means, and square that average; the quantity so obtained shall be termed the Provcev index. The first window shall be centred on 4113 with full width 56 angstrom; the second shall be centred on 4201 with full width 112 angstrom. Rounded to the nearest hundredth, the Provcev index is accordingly 8.91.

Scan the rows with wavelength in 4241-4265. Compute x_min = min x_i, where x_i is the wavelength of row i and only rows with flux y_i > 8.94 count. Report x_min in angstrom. 4243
